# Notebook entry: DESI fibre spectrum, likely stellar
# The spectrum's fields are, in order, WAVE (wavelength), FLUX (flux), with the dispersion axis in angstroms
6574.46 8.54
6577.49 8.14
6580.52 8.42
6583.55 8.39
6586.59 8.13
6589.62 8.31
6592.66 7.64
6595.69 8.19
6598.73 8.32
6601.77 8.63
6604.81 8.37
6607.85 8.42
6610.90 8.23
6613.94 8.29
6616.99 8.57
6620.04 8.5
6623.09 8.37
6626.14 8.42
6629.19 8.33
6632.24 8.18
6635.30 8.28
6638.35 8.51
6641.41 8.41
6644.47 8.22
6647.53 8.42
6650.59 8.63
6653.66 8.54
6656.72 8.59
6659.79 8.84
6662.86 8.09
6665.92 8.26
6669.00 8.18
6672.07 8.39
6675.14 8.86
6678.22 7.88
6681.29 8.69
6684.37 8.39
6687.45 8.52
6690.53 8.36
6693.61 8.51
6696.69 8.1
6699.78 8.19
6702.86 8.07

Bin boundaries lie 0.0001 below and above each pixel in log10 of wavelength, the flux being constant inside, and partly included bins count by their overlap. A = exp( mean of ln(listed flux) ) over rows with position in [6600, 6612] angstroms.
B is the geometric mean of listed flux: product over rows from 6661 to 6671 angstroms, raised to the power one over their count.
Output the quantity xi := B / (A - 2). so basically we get 1.28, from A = 8.41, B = 8.18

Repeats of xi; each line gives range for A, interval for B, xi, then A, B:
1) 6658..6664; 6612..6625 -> 1.31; 8.46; 8.43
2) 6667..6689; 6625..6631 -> 1.31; 8.41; 8.37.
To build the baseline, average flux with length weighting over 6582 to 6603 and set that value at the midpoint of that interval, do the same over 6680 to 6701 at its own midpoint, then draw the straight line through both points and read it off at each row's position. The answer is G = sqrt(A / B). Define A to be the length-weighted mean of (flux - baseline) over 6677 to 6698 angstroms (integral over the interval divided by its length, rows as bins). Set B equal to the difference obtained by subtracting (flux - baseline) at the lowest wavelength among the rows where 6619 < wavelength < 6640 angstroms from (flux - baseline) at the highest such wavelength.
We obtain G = 1.1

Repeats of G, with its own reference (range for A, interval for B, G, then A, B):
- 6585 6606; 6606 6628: 0.3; 0.00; -0.03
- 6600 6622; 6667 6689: 0.7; 0.17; 0.31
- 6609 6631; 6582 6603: 0.7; 0.11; 0.21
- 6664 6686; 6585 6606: 0.2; 0.01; 0.21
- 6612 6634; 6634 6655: 0.7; 0.10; 0.23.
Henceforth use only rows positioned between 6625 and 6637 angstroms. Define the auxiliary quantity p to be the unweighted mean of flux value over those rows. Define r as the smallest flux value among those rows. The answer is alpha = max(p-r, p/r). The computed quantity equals 1.015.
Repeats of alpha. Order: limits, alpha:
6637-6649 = 1.021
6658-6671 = 1.031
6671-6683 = 1.073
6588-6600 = 1.062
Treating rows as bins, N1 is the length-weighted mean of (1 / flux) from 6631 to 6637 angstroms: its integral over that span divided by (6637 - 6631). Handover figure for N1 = 0.1214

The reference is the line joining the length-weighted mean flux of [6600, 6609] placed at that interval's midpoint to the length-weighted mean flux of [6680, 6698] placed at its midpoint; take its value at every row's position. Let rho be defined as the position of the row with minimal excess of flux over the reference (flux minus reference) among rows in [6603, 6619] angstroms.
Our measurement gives 6610.90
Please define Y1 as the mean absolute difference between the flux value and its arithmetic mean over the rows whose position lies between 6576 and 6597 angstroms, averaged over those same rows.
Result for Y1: 0.18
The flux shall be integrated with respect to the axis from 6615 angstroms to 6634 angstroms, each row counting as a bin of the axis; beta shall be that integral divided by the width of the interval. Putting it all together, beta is 8.39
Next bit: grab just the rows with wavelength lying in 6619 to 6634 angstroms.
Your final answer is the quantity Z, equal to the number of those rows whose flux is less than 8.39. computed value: 3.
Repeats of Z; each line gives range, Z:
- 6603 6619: 3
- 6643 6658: 1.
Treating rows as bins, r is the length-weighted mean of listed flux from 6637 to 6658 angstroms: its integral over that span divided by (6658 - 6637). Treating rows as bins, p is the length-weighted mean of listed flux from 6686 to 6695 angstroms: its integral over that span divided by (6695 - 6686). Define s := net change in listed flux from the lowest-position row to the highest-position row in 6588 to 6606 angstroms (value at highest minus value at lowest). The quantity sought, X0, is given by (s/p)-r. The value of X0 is -8.46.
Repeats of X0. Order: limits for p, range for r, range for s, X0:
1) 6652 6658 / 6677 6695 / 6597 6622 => -8.38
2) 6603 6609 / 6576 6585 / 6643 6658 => -8.27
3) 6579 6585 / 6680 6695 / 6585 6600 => -8.47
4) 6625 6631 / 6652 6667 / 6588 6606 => -8.46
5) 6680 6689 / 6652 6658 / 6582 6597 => -8.59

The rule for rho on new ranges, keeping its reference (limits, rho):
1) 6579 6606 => 6592.66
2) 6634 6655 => 6644.47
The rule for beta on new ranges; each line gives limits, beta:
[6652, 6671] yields 8.41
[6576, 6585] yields 8.32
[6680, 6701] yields 8.39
